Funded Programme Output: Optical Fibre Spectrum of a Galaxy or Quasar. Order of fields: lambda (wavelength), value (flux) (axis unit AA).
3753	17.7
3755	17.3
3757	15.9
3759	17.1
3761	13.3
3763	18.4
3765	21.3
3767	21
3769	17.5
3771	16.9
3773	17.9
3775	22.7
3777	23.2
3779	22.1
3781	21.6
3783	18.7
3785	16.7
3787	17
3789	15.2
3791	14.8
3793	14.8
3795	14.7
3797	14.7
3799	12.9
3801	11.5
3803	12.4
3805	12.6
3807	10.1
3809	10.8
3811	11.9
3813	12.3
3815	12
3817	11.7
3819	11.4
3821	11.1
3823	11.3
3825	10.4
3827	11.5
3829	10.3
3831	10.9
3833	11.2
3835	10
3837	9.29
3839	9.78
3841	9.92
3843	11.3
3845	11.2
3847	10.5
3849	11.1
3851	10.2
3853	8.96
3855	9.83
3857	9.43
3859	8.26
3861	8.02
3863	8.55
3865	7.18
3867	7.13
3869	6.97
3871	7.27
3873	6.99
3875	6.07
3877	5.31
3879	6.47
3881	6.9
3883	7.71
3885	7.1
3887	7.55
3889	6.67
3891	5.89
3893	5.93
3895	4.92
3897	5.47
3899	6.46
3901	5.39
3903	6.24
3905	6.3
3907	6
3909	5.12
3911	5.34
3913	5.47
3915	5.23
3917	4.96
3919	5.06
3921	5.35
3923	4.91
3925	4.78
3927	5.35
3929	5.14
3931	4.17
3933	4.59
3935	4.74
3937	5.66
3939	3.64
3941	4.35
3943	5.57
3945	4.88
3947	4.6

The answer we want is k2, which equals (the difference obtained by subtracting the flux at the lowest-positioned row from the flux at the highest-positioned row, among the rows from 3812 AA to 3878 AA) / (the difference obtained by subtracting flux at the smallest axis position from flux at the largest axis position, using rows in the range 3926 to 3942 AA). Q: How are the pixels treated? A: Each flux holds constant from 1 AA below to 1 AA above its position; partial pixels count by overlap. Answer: 7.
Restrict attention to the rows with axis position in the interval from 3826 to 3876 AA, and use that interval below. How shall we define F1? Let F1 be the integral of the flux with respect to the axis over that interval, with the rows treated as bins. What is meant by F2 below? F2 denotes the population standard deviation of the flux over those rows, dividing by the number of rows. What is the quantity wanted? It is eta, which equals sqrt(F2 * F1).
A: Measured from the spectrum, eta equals 27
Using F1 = 464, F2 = 1.6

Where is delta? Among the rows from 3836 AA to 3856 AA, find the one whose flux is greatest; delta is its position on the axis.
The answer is 3843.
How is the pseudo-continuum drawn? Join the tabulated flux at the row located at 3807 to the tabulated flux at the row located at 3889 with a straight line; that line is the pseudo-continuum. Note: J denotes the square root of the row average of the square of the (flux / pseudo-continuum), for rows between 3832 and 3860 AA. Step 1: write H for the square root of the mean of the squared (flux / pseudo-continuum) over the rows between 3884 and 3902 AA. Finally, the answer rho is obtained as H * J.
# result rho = 1.13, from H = 0.95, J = 1.19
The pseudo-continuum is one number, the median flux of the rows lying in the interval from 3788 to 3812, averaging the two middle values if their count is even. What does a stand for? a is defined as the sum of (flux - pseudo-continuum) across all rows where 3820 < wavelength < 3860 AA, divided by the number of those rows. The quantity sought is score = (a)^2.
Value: 6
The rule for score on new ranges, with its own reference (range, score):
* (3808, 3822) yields 1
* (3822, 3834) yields 3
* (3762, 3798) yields 31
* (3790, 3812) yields 0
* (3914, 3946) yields 62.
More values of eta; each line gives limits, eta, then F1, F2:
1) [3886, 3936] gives 14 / 274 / 0.7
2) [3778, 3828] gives 47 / 688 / 3.2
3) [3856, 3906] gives 19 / 340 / 1.1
